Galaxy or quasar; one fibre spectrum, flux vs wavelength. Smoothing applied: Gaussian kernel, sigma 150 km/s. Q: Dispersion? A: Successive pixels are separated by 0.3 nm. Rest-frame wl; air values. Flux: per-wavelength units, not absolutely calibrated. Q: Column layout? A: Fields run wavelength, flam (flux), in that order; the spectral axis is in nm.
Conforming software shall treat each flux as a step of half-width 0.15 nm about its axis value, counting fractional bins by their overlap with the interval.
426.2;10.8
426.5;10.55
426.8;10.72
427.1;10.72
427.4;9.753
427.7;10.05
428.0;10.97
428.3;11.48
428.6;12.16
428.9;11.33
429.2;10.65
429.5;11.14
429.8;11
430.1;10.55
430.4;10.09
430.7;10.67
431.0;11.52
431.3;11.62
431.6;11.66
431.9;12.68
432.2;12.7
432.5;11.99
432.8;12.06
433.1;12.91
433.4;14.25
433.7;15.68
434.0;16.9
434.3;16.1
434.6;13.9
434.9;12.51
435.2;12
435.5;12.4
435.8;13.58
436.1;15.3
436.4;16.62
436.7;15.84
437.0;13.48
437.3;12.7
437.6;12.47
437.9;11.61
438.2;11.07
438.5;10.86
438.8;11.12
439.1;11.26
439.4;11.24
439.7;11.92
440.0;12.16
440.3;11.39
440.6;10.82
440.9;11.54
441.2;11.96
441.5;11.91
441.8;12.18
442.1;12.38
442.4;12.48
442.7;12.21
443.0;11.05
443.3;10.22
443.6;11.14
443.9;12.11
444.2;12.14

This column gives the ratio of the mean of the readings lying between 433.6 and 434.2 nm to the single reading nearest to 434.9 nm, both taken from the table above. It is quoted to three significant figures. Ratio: 1.30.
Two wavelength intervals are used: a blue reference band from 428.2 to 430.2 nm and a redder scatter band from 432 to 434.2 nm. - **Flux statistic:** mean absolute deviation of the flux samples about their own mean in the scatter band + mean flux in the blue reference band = 12.8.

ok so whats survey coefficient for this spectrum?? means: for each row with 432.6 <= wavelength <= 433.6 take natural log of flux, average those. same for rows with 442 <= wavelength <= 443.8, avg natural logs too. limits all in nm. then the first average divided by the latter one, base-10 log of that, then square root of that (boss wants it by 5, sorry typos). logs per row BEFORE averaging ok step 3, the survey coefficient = 0.15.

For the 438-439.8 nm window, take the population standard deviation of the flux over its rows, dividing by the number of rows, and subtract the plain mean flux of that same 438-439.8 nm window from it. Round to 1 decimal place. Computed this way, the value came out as -10.9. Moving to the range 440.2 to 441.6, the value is -11.1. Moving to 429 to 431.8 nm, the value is -10.5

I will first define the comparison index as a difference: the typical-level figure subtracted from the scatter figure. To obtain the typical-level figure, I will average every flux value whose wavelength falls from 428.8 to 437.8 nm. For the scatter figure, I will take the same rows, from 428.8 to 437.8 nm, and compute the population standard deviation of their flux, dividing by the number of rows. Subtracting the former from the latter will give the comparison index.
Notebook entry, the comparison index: -11.0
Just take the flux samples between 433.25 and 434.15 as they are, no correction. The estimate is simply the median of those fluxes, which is 15.7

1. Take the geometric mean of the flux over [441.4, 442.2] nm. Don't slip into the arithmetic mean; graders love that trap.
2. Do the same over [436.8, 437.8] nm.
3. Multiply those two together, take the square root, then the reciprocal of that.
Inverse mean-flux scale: 0.080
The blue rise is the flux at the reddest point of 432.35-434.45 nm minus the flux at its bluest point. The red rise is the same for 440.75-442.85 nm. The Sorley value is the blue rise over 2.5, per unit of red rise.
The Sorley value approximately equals 2.5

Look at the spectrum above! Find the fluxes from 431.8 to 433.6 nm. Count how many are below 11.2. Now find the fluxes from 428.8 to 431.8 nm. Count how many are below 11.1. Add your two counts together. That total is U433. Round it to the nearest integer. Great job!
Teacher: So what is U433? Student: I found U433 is 5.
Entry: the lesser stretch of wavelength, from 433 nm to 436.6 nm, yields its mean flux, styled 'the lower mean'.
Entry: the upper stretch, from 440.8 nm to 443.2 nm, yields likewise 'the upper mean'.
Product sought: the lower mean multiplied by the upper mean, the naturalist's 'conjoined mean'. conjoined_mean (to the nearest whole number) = 172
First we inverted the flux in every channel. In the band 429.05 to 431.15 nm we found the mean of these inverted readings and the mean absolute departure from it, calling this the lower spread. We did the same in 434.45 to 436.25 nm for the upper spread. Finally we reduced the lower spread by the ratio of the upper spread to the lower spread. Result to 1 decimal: -1.8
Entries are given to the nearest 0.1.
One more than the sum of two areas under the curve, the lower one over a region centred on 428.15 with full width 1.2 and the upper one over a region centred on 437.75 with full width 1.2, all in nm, 28.8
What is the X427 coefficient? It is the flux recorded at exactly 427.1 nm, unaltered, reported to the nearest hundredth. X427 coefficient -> 10.72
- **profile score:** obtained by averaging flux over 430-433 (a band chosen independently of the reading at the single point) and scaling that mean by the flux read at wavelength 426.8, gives 124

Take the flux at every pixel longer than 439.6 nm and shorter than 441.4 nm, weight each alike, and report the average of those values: 11.6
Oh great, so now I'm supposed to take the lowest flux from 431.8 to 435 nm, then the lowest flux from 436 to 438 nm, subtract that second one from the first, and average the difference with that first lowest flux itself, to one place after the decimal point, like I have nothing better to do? 6.2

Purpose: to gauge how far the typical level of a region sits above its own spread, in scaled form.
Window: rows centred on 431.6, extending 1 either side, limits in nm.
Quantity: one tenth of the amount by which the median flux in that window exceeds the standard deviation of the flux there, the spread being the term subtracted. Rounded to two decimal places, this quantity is 1.10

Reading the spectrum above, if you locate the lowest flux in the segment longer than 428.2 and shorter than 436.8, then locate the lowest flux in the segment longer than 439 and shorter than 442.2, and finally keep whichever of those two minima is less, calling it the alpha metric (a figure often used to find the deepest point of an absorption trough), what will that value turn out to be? 10.1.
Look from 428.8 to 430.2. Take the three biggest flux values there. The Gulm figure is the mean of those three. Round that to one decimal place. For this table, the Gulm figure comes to 11.2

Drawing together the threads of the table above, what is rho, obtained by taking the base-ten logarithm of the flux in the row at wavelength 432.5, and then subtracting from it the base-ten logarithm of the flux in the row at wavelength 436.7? -0.12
